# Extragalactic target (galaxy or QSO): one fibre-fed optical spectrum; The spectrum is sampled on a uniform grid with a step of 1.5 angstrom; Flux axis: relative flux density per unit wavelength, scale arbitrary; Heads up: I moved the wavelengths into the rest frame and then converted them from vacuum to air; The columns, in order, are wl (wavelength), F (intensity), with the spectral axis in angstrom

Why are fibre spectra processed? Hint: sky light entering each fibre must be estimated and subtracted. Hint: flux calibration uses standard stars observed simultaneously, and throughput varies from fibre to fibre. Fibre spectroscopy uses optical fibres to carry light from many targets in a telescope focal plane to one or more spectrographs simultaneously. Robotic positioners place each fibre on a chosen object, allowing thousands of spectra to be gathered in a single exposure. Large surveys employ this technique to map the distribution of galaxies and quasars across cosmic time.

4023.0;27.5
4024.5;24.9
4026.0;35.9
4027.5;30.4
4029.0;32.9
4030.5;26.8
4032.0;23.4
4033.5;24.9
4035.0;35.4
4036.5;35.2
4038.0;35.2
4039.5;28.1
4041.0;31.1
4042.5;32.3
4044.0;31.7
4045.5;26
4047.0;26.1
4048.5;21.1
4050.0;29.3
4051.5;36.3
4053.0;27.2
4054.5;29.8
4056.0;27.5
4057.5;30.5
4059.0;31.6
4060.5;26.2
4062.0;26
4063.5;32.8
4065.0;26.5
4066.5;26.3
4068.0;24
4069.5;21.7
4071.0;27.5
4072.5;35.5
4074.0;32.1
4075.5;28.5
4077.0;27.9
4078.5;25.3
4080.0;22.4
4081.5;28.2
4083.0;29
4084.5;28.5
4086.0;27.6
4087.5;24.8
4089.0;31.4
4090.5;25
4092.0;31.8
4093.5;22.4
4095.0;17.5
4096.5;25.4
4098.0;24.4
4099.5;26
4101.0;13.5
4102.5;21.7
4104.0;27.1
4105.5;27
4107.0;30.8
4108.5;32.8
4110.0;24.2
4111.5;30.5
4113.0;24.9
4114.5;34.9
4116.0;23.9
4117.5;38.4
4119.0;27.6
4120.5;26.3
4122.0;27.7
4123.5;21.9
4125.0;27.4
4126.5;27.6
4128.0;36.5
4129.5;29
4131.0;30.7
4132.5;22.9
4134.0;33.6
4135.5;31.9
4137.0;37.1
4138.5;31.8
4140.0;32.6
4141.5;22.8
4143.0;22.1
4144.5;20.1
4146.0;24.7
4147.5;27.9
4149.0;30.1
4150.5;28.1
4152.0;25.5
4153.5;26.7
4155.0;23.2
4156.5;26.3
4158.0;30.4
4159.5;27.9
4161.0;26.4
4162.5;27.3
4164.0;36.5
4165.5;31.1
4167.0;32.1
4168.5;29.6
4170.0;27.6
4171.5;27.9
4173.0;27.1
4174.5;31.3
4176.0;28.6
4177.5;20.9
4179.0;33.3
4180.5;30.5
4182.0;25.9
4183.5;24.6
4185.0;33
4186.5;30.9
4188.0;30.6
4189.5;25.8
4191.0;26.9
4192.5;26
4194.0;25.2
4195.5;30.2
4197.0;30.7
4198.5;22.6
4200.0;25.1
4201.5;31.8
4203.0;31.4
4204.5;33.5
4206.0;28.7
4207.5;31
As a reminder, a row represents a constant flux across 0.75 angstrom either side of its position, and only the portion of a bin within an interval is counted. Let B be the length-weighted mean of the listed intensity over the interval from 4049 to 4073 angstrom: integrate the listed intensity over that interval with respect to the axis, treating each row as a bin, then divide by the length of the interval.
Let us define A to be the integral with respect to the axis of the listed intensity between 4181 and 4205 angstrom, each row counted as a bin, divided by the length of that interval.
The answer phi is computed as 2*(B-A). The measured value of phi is 0.3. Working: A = 28.4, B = 28.5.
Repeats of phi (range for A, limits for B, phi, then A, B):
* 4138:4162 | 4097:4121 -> 1.0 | 26.6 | 27.1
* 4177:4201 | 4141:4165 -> -2.1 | 27.8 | 26.7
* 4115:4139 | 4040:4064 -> -1.3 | 29.7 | 29.0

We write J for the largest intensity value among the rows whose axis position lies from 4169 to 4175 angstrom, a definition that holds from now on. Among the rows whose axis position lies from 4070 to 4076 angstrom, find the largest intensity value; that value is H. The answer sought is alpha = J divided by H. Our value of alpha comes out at 0.88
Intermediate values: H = 35.5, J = 31.3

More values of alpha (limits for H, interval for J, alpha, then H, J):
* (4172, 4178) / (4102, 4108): 0.98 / 31.3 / 30.8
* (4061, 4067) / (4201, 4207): 1.02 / 32.8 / 33.5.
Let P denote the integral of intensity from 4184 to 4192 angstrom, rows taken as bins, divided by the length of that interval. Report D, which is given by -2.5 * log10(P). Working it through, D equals -3.66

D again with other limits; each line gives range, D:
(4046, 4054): -3.62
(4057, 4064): -3.67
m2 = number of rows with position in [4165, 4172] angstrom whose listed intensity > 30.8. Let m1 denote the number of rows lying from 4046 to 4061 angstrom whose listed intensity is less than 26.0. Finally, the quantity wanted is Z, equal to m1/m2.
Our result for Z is 0.5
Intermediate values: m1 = 1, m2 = 2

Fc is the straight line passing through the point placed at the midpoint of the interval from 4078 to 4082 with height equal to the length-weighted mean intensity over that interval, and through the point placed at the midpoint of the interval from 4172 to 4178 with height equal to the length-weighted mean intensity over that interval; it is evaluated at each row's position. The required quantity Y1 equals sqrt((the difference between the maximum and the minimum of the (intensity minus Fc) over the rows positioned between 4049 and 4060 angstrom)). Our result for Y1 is 3.0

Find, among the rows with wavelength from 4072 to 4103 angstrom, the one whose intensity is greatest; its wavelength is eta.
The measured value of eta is 4072.5 angstrom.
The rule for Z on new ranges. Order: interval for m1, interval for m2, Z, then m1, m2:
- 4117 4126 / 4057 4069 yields 0.5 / 1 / 2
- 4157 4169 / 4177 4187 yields 0.0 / 0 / 3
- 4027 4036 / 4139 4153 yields 2.0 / 2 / 1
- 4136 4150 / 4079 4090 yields 4.0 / 4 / 1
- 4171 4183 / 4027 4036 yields 1.0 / 2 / 2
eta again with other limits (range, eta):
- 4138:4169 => 4164.0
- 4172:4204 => 4179.0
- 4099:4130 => 4117.5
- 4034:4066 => 4051.5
